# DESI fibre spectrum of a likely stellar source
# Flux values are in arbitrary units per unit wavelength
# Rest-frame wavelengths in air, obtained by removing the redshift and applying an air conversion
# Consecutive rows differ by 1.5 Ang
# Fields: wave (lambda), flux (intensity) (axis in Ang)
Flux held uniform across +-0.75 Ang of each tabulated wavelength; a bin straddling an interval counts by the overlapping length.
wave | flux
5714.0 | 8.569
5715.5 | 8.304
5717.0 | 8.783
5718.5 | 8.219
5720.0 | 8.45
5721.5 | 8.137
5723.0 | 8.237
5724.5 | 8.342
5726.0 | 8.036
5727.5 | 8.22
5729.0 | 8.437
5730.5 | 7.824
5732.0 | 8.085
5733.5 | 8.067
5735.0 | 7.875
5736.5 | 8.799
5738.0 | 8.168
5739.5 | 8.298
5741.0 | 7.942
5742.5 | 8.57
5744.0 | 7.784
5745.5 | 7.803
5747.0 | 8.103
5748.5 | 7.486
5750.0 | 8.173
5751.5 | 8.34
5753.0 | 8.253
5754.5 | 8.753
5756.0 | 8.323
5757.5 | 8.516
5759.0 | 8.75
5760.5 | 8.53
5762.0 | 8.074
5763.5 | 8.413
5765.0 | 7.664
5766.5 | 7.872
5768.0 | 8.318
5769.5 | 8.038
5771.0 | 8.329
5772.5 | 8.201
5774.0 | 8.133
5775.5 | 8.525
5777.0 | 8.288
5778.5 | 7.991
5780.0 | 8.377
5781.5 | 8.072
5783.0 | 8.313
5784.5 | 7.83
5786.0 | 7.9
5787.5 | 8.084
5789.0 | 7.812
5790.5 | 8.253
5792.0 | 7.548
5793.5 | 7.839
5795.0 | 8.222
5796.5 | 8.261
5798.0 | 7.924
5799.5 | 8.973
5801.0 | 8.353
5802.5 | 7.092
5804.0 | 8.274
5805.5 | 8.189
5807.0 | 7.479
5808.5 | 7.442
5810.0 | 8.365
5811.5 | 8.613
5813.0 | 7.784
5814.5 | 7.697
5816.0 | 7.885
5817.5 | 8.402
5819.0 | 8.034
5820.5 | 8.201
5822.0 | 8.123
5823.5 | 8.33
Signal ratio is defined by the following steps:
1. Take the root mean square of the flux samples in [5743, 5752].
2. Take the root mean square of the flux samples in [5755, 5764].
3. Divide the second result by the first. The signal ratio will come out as 1.06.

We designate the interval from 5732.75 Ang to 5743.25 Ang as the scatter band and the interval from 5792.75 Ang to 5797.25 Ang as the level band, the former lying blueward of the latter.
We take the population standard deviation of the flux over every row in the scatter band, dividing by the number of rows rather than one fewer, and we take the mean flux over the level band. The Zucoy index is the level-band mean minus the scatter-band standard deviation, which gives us 7.80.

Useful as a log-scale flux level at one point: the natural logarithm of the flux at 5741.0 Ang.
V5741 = 2.07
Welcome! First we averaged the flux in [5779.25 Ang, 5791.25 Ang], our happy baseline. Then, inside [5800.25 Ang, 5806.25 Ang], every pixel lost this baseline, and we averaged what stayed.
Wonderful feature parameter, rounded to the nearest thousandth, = -0.103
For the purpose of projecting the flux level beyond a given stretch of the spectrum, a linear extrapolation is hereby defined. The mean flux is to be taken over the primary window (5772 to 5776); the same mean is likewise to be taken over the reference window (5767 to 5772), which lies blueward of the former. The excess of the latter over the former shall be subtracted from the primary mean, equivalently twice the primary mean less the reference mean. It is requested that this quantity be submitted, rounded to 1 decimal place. 8.3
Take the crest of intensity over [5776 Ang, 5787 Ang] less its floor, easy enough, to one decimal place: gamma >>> 0.5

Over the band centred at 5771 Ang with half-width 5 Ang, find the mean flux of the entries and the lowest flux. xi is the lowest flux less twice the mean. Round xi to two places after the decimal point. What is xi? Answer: -8.53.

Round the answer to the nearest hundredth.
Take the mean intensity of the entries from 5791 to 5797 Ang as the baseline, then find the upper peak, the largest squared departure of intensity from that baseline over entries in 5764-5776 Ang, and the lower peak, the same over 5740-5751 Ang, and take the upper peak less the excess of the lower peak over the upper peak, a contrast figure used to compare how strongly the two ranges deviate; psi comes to 0.26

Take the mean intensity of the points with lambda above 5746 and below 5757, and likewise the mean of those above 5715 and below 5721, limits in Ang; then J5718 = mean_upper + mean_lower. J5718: 16.6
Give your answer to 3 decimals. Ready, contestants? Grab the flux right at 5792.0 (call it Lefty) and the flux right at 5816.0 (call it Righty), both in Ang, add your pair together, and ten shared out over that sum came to 0.648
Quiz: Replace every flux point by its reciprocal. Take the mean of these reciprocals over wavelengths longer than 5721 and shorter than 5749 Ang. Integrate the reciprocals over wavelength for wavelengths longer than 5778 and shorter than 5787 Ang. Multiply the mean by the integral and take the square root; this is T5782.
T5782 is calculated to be 0.37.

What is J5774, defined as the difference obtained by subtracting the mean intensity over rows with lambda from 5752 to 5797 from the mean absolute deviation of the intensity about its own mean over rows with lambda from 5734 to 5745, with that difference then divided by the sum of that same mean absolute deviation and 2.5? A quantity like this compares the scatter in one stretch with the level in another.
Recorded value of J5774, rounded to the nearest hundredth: -2.81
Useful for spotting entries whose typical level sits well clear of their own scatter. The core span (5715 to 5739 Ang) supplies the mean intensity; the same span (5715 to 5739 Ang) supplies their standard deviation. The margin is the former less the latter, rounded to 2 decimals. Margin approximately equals 7.98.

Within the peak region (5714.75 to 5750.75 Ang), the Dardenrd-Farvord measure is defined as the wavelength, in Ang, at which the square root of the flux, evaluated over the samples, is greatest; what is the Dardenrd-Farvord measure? 5736.5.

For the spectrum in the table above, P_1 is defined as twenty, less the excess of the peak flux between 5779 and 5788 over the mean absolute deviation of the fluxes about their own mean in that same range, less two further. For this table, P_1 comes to 9.8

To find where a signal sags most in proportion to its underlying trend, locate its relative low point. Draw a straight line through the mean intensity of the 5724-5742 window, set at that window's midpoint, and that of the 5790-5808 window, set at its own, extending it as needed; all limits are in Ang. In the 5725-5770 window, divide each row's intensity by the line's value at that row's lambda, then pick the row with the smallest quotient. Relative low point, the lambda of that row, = 5748.5 Ang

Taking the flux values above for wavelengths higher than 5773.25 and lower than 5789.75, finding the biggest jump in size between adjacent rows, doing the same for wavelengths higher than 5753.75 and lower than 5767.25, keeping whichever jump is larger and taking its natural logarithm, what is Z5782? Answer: -0.3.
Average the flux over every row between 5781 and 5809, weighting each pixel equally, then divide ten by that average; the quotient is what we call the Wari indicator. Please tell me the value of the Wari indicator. 1.25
